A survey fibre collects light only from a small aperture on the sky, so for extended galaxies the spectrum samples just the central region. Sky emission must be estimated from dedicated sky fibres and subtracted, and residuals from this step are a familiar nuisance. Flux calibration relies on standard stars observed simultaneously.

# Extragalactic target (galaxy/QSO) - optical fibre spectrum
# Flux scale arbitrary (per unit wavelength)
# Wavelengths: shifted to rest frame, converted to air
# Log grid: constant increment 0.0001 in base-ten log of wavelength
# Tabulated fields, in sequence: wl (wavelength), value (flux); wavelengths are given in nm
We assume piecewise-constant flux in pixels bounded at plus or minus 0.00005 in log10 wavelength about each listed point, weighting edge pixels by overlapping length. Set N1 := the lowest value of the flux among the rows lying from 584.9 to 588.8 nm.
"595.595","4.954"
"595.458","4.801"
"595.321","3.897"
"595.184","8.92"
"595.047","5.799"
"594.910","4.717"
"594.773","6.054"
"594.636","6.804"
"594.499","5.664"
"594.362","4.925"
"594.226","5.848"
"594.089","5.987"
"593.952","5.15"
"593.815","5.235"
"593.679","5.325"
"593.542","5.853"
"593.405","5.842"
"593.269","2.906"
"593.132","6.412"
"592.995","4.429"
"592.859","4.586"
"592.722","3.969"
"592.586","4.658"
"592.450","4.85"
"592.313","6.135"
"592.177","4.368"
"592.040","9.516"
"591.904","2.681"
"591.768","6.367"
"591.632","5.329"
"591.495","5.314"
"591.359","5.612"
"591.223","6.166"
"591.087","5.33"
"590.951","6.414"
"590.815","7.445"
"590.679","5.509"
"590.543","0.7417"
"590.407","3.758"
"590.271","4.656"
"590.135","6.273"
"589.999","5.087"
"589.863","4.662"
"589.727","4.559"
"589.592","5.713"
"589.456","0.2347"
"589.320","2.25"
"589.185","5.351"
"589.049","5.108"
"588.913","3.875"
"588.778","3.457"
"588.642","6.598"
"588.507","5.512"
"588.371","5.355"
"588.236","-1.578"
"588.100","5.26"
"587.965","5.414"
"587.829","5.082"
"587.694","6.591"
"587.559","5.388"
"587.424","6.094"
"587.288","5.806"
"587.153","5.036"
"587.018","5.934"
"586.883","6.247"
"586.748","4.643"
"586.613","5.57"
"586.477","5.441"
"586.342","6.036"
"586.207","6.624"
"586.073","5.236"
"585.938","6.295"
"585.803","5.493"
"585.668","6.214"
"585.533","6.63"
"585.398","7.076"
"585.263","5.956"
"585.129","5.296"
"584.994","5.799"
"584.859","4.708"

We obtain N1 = -1.578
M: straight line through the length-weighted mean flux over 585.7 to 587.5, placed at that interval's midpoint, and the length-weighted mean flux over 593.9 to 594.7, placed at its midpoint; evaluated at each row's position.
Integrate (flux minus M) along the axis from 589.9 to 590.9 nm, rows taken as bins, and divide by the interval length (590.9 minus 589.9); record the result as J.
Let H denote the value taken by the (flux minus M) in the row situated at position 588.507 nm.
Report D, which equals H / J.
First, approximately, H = -0.2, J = -0.9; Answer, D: 0.2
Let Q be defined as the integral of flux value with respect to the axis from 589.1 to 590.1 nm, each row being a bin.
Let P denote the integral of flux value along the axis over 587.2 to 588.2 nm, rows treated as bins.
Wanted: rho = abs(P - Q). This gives 1.3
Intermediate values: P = 5.42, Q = 4.1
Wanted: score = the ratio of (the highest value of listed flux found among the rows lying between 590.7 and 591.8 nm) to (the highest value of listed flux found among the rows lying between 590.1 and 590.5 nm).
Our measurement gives 1.19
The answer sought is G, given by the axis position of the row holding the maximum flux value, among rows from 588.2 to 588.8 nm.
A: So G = 588.642 nm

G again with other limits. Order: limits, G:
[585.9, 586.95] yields 586.207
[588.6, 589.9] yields 588.642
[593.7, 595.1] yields 594.636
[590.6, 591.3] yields 590.815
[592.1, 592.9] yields 592.313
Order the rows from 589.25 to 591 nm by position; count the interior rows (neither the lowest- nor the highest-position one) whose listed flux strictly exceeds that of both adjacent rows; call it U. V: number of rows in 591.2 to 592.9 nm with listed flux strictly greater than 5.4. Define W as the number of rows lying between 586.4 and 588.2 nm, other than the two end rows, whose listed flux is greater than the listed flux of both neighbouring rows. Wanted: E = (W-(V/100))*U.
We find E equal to 15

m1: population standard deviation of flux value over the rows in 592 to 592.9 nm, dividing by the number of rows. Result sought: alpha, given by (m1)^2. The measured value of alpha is 3.2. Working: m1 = 1.78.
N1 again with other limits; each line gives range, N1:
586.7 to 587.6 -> 4.643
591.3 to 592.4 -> 2.681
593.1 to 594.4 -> 2.906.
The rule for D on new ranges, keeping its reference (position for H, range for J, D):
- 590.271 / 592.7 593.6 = 1.3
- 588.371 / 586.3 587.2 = 2.1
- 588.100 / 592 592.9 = 1.2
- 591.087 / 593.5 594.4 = 1.6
